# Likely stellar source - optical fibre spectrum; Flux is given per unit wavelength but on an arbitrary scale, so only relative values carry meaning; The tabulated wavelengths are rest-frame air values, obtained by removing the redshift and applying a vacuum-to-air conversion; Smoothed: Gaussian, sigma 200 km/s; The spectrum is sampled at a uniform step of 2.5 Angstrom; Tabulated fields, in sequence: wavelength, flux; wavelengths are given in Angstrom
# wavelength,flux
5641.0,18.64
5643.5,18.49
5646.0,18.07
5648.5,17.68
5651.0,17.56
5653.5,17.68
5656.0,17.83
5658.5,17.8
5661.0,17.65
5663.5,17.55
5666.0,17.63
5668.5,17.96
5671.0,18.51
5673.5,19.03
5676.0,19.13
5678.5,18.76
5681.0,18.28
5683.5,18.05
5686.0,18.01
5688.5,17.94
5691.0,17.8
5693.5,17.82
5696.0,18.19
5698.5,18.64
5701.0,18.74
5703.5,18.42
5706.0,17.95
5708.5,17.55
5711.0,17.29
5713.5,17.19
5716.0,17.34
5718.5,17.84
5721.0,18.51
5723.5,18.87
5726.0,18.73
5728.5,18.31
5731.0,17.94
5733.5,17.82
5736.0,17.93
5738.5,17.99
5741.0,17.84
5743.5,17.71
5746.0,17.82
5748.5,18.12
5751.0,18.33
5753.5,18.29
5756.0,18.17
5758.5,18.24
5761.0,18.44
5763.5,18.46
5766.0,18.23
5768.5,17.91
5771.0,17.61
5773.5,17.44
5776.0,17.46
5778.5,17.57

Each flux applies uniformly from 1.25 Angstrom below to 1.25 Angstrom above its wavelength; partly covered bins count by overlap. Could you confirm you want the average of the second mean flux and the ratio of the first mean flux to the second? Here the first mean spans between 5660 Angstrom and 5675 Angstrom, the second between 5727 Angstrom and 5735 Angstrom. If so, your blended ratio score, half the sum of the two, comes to 9.5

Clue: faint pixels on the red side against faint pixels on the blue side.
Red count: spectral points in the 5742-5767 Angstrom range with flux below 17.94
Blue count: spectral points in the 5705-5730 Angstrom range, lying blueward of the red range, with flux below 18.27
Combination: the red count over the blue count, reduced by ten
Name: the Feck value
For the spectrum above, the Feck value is -9.67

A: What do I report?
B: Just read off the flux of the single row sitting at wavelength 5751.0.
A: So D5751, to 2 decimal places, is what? 18.33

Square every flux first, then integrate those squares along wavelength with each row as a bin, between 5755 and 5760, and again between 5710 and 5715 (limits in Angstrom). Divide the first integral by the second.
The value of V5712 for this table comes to 1.12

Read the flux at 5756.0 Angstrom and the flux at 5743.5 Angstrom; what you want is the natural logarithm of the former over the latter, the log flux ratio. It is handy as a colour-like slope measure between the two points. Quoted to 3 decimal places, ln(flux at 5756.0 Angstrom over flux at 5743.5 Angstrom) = 0.026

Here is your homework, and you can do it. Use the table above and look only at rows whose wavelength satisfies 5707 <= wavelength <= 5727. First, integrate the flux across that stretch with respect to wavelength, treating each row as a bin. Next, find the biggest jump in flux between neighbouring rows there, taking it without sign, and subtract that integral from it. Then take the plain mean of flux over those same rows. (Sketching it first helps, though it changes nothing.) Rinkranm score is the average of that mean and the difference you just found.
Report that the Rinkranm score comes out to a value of -170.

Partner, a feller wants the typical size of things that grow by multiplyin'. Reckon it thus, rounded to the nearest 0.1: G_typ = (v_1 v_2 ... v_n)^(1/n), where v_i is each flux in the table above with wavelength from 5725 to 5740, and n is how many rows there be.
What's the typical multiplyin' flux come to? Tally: 18.1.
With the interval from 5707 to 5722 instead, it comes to 17.6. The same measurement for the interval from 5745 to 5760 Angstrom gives 18.2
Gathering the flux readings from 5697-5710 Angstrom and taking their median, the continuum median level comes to 18.4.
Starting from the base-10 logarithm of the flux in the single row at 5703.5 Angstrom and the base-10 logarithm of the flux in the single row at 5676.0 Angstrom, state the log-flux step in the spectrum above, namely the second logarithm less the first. 0.016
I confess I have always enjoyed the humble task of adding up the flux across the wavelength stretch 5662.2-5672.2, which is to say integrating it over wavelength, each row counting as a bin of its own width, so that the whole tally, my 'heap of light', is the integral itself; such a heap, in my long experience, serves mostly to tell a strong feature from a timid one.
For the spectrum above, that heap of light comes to 179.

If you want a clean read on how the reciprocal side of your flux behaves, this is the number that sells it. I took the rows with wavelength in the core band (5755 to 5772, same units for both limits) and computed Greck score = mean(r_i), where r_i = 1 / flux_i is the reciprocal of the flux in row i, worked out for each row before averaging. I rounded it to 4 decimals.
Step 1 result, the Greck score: 0.0551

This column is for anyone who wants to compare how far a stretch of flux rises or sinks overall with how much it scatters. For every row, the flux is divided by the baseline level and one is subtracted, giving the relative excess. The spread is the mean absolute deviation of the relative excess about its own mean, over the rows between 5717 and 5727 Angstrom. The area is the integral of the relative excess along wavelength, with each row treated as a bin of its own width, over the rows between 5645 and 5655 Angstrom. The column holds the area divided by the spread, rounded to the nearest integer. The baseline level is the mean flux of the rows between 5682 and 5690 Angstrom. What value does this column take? -8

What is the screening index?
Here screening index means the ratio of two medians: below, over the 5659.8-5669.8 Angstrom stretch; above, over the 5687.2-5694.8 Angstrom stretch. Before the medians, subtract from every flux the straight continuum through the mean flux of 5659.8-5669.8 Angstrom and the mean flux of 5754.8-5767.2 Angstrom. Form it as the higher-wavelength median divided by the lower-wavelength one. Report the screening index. 1.2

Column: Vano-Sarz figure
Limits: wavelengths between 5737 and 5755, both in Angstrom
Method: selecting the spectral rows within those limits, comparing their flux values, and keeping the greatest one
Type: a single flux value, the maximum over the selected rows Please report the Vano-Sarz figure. 18.33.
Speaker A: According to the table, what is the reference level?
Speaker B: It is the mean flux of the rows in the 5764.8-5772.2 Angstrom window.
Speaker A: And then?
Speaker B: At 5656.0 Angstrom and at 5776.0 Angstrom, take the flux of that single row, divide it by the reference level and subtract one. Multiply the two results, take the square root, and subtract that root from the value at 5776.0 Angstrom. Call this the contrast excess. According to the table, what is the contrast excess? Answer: -0.037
